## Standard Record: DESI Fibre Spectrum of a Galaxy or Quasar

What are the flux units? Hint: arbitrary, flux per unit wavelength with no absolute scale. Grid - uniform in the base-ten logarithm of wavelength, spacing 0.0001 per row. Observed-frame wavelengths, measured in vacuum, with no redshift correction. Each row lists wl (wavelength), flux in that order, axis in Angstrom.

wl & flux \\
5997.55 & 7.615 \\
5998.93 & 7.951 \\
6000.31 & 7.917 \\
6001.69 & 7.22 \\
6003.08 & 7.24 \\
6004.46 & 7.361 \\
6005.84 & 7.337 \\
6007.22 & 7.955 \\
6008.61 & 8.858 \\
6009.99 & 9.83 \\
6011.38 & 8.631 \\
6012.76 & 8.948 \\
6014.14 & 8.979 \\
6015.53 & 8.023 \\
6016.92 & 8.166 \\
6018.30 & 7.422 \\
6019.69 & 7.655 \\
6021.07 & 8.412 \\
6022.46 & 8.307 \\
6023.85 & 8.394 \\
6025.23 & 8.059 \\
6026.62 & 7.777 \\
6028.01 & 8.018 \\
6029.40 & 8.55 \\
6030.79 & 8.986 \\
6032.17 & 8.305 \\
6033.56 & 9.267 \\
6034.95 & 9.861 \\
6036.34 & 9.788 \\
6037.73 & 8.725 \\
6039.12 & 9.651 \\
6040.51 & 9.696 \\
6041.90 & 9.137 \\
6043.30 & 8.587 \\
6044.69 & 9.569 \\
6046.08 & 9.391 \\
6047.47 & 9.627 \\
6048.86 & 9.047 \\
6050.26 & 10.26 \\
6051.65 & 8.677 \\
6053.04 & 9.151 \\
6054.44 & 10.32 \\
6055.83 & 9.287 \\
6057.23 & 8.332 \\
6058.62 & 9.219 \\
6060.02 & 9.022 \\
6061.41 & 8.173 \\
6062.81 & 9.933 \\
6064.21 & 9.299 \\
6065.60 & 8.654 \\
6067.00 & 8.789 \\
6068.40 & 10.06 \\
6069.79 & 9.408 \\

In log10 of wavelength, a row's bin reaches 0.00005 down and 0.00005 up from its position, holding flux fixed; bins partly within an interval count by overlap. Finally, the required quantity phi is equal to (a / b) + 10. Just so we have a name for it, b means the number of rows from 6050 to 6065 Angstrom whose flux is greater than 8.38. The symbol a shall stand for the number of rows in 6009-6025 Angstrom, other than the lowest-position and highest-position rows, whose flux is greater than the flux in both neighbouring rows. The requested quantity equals 10.3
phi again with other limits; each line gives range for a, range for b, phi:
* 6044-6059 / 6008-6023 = 10.5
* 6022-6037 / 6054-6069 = 10.3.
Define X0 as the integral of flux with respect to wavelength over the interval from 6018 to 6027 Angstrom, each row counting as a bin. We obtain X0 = 72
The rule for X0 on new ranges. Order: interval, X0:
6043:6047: 37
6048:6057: 85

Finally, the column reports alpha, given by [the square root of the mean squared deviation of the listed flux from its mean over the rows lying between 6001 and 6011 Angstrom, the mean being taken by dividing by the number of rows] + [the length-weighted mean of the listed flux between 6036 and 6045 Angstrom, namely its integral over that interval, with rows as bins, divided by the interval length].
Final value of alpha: 10.2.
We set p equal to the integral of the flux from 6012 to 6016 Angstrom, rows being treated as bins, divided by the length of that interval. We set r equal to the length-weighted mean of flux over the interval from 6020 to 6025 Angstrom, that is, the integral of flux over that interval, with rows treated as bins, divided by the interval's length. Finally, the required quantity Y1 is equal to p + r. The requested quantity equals 17.0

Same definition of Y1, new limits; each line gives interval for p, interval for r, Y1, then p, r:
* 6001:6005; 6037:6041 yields 16.6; 7.3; 9.3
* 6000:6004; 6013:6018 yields 15.8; 7.4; 8.4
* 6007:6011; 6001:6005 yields 16.2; 9.0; 7.3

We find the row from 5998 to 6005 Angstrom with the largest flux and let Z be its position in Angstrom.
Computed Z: 5998.93 Angstrom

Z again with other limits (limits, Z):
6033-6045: 6034.95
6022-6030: 6029.40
